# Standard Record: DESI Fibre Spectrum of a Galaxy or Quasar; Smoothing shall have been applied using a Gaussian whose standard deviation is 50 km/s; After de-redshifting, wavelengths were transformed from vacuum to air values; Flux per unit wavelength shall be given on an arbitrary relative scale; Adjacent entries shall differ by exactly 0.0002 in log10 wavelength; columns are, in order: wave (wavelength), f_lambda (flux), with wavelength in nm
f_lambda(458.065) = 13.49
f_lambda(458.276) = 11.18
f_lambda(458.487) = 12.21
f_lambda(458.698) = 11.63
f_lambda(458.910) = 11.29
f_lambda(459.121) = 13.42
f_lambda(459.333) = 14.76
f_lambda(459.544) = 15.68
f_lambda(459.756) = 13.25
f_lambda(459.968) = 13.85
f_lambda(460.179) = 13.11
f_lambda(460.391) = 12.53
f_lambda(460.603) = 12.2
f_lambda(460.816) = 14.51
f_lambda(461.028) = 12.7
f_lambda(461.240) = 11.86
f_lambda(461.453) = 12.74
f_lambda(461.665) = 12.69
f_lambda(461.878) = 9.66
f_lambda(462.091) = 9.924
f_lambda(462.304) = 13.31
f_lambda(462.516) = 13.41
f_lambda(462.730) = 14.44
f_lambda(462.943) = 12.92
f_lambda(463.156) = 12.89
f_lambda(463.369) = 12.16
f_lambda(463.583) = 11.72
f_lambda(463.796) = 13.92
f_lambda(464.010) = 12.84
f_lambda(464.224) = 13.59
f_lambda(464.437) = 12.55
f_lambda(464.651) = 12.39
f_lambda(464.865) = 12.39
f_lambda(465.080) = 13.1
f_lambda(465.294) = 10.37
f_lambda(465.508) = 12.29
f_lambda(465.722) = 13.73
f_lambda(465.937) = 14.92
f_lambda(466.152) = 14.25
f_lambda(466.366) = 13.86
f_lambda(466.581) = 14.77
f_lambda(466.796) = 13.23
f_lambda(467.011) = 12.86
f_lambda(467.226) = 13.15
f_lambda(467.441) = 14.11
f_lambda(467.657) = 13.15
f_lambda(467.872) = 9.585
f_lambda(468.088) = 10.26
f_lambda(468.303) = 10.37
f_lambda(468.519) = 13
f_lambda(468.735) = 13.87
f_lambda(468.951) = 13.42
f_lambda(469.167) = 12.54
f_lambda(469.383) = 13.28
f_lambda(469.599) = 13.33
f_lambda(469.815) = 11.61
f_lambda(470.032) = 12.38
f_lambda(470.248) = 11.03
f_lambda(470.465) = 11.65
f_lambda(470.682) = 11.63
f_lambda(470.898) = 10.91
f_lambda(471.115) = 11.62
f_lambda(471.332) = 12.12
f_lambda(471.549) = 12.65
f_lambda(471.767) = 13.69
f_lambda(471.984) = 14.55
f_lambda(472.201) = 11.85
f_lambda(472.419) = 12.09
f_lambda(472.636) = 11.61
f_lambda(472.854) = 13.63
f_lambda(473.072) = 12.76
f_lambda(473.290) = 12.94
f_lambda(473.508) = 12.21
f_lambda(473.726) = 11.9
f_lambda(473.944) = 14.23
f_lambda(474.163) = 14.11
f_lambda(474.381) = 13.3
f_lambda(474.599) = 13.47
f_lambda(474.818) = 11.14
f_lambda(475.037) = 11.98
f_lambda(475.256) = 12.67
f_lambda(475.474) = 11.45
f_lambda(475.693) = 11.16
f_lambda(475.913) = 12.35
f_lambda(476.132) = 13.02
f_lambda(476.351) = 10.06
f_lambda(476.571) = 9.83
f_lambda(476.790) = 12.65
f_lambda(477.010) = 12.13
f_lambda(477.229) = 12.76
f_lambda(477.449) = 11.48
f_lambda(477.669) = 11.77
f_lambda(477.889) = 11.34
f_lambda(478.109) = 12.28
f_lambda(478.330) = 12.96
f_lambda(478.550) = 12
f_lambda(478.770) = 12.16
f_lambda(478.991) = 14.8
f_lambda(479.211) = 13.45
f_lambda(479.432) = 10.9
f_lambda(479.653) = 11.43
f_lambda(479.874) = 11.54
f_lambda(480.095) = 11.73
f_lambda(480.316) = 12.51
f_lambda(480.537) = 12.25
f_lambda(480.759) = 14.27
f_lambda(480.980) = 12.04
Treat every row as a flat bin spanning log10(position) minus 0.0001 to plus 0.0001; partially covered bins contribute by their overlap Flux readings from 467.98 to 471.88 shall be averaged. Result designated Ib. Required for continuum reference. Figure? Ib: 12.2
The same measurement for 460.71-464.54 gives 12.7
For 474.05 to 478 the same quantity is 12.0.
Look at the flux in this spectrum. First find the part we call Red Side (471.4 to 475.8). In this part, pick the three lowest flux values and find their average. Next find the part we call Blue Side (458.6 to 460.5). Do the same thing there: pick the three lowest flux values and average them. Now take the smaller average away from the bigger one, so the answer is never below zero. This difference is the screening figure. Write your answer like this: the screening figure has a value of 0.57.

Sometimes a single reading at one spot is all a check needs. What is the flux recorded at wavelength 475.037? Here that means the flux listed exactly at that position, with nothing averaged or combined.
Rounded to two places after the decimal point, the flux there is 11.98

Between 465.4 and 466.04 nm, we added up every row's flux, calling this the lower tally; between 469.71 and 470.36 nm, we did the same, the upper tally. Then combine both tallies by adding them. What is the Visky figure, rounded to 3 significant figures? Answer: 76.0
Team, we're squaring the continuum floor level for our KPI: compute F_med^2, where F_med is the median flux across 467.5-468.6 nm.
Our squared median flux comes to 108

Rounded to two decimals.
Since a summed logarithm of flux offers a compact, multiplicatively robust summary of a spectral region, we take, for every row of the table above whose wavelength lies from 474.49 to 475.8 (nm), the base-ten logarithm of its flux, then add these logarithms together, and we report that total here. 6.46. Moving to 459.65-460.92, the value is 6.73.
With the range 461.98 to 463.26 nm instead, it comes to 6.63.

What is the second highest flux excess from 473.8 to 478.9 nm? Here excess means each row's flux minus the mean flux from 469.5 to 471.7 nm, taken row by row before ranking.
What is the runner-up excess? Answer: 2.2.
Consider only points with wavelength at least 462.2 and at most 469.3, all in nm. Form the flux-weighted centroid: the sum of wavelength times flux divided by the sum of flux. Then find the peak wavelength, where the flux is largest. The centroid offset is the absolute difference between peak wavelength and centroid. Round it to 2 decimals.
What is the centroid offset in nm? 0.24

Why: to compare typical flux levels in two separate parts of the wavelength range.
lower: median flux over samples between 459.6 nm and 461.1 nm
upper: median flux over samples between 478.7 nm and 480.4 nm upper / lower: 0.91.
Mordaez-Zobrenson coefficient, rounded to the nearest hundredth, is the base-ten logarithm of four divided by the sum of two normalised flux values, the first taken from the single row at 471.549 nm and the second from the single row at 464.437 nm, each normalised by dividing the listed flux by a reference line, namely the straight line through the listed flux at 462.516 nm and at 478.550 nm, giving 0.31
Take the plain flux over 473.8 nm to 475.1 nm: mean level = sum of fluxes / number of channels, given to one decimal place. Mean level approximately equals 13.0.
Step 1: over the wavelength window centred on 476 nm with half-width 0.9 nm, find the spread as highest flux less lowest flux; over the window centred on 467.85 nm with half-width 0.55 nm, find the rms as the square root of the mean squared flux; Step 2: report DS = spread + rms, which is 14.8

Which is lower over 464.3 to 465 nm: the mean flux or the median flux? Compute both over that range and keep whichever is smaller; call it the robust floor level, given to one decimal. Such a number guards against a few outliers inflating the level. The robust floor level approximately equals 12.4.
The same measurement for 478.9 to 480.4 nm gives 11.7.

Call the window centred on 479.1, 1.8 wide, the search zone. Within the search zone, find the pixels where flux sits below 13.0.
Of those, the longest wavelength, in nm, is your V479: 479.874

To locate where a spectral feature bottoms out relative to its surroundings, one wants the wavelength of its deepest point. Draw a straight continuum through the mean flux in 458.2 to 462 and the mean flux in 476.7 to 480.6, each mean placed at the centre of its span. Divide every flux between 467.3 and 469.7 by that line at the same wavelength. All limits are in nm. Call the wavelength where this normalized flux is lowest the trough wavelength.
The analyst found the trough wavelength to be 467.872 nm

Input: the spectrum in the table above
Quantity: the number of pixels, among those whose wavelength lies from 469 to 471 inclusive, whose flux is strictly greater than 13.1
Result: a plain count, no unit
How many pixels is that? 2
